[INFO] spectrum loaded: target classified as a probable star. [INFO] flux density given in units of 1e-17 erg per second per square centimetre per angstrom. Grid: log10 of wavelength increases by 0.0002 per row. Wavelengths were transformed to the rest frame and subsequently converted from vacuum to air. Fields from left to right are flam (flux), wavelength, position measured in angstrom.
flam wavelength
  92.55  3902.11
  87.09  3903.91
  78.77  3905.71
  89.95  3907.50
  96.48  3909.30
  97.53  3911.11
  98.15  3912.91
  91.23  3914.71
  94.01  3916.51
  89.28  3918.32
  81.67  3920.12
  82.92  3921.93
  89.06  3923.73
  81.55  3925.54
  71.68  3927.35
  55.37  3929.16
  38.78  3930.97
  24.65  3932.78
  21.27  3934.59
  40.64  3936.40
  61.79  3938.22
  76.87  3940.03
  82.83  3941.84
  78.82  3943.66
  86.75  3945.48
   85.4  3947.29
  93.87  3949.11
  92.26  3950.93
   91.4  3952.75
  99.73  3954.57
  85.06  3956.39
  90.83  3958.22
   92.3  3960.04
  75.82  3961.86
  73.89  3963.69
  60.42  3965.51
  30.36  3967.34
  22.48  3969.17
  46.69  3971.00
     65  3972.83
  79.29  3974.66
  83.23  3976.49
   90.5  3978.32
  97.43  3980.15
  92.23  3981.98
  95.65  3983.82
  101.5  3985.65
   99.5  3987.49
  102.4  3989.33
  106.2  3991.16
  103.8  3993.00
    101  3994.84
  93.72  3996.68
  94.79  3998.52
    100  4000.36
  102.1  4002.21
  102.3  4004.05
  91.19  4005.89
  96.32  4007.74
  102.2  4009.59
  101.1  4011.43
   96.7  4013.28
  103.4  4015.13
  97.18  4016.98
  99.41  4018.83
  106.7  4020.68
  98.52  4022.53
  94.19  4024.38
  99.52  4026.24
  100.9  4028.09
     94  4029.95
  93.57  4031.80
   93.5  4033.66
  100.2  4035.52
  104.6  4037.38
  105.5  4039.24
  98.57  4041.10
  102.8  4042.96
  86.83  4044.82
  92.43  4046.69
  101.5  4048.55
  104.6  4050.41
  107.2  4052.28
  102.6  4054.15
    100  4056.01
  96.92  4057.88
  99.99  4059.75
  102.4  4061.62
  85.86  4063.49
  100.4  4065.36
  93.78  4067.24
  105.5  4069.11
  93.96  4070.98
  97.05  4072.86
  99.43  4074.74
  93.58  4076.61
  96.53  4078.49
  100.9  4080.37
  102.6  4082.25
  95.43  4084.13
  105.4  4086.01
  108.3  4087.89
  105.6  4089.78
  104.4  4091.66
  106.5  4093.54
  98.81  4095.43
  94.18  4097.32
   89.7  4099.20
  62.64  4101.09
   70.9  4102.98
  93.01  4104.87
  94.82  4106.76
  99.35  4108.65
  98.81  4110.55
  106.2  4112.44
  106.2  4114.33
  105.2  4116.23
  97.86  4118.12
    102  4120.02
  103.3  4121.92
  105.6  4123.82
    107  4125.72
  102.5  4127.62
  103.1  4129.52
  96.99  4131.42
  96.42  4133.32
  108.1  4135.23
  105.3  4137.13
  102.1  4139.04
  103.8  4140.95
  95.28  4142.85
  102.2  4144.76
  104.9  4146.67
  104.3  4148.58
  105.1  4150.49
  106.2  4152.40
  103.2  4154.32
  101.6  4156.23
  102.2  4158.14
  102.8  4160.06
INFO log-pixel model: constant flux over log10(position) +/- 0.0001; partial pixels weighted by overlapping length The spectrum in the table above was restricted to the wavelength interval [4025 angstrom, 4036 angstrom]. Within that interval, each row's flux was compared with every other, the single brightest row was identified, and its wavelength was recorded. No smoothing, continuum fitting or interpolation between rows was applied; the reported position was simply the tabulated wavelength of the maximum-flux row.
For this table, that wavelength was 4028.09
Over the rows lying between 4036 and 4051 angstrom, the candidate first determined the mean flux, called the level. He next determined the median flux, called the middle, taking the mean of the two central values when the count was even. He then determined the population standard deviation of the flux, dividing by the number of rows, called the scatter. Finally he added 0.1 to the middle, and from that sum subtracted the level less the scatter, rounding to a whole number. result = 9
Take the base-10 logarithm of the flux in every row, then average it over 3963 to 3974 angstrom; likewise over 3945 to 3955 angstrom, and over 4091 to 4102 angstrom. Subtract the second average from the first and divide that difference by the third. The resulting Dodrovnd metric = -0.153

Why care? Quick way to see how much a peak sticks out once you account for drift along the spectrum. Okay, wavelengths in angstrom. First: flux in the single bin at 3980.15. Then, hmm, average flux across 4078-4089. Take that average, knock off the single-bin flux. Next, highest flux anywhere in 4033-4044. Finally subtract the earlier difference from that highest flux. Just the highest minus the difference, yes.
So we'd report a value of 101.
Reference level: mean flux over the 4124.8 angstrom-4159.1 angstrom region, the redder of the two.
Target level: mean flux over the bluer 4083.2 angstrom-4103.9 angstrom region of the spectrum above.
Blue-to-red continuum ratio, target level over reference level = 0.92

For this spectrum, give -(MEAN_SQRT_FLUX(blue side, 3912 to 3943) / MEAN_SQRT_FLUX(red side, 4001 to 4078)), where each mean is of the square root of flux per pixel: -0.82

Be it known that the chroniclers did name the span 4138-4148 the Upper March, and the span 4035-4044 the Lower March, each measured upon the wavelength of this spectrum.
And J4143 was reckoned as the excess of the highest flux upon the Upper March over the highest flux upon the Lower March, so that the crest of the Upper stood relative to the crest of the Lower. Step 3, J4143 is -1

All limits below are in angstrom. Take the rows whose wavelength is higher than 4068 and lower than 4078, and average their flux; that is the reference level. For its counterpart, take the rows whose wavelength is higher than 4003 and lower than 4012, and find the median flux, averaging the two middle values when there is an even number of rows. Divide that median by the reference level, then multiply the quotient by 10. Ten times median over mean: 10.3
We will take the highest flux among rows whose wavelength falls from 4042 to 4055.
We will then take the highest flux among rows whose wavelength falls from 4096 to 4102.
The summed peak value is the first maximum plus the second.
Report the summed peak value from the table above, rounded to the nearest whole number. 201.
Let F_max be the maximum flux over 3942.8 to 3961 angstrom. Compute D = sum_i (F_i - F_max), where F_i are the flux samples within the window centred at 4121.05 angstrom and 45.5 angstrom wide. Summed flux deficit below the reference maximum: -37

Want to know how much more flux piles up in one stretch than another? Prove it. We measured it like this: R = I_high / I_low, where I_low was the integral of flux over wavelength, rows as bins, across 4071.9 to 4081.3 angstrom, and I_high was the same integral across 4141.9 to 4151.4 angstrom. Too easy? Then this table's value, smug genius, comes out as 1.1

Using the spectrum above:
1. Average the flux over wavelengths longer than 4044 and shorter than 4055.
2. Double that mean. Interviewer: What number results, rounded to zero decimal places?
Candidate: 198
